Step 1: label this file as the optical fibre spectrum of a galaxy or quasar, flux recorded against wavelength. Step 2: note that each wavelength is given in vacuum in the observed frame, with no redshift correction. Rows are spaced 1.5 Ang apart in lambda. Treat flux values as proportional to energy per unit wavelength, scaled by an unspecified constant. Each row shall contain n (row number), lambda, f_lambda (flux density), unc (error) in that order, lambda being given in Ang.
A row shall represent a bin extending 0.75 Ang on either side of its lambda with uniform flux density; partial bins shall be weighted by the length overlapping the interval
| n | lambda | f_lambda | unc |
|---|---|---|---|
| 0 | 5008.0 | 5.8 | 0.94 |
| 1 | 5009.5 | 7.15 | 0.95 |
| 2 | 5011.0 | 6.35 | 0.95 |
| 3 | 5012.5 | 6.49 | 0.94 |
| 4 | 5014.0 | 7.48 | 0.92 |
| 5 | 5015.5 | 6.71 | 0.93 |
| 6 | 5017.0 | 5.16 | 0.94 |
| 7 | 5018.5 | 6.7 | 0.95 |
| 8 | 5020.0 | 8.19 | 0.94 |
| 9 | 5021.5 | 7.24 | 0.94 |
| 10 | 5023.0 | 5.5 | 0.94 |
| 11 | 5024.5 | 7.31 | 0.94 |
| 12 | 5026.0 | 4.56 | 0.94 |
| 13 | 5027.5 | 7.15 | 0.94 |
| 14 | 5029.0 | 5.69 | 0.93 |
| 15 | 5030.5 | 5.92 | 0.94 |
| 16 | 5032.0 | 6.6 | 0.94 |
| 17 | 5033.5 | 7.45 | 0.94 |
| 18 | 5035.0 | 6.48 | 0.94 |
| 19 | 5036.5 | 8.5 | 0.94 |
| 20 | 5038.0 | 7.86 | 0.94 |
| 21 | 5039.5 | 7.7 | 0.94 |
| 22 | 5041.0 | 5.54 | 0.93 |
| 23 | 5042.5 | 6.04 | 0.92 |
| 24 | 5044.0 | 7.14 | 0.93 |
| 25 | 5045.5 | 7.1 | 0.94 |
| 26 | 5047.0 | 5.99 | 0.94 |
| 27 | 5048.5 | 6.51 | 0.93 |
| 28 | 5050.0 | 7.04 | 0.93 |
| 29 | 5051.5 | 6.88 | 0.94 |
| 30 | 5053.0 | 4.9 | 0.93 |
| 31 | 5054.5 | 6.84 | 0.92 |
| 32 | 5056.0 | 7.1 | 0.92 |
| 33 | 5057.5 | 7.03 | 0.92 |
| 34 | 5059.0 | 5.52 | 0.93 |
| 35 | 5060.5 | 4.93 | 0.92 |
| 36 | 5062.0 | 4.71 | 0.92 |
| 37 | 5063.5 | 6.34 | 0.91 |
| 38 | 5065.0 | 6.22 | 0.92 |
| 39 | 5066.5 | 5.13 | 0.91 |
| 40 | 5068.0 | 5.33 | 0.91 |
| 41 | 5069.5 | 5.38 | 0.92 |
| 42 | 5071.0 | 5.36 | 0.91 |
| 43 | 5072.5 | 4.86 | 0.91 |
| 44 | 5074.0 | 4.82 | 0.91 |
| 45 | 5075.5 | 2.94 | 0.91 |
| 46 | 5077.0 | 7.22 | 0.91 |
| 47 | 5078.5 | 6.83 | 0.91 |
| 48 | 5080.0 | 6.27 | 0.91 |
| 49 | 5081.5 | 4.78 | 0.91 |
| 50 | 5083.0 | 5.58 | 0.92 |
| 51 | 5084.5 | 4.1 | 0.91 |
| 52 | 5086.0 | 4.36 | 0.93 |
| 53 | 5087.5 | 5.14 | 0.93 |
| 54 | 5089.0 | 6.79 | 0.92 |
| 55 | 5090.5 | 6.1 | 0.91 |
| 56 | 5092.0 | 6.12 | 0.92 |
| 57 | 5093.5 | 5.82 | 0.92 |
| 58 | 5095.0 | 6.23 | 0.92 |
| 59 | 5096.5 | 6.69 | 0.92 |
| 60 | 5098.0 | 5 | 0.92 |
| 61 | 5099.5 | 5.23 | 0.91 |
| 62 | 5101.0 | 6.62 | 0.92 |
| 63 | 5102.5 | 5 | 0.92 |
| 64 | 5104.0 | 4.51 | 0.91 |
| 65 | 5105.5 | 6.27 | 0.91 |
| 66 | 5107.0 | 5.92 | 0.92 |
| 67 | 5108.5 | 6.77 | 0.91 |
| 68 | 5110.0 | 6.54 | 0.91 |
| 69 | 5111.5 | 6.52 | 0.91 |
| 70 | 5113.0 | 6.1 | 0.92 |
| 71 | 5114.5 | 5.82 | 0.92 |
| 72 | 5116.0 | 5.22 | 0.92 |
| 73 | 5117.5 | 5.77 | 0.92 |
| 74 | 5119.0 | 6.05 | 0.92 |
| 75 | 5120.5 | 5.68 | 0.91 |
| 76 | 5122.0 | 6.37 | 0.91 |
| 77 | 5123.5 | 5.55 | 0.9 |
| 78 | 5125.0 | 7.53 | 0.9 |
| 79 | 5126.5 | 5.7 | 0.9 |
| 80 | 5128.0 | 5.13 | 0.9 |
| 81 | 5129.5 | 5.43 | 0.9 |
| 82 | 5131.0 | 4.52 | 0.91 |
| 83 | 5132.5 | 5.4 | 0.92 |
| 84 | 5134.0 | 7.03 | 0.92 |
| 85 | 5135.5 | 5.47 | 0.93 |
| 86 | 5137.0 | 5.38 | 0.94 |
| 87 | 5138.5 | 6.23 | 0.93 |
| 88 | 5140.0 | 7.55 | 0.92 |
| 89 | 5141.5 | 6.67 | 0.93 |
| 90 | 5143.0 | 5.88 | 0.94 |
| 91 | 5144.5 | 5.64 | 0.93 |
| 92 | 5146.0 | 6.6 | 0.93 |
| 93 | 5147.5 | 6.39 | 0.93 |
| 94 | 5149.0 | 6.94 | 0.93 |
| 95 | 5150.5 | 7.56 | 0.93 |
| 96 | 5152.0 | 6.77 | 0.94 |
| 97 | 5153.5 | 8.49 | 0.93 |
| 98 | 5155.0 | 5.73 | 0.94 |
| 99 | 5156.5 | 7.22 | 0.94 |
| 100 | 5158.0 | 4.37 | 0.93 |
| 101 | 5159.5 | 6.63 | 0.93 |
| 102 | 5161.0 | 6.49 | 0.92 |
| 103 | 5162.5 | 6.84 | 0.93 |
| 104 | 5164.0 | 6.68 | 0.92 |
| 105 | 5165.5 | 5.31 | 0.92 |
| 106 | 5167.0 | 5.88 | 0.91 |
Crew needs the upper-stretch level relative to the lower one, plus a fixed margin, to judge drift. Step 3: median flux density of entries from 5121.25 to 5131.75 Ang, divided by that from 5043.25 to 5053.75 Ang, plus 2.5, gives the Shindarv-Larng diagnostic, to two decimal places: 3.31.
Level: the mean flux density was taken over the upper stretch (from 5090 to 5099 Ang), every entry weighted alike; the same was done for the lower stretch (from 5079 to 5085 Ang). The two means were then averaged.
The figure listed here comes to 5.6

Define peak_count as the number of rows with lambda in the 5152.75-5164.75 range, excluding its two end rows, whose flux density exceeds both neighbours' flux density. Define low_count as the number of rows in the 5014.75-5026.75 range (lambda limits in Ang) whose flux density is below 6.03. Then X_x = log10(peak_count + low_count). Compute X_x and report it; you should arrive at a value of 0.8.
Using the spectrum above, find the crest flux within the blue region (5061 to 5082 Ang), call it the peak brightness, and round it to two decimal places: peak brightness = 7.22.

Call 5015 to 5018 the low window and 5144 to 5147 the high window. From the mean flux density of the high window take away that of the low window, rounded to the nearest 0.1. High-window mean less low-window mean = 0.2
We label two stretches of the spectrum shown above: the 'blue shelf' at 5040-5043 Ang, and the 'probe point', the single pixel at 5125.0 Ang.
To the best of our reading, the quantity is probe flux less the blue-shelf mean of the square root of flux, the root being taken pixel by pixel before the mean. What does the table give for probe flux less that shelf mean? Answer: 5.1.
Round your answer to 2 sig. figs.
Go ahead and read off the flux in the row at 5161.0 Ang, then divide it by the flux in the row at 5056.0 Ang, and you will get 0.91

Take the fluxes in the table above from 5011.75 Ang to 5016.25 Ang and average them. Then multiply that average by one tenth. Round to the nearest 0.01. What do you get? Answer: 0.69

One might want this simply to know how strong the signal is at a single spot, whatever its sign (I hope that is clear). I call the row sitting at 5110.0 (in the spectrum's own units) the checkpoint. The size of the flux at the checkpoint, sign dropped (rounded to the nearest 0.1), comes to 6.5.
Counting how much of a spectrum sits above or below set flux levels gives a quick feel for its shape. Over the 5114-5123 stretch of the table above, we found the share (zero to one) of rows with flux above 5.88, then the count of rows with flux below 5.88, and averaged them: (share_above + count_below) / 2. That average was 2.2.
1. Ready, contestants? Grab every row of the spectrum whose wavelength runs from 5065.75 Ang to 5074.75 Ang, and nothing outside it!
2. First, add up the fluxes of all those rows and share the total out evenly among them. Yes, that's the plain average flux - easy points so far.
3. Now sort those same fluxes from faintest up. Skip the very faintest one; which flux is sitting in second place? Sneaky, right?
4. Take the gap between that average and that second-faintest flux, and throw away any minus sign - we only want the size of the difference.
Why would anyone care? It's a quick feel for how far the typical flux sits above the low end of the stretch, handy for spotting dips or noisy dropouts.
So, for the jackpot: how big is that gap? 0.29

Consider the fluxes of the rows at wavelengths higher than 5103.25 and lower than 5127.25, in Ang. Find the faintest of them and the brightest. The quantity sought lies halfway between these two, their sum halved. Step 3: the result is 6.0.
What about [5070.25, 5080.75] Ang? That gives 5.1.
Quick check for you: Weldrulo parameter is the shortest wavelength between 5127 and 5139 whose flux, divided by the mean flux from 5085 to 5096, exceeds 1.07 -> 5134.0 Ang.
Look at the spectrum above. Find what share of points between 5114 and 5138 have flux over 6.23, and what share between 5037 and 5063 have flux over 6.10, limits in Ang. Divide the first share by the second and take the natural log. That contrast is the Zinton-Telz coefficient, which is -1.1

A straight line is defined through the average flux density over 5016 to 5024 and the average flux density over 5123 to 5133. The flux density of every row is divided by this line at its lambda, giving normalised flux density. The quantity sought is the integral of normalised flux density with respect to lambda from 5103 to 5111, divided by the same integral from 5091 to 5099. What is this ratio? 1.02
